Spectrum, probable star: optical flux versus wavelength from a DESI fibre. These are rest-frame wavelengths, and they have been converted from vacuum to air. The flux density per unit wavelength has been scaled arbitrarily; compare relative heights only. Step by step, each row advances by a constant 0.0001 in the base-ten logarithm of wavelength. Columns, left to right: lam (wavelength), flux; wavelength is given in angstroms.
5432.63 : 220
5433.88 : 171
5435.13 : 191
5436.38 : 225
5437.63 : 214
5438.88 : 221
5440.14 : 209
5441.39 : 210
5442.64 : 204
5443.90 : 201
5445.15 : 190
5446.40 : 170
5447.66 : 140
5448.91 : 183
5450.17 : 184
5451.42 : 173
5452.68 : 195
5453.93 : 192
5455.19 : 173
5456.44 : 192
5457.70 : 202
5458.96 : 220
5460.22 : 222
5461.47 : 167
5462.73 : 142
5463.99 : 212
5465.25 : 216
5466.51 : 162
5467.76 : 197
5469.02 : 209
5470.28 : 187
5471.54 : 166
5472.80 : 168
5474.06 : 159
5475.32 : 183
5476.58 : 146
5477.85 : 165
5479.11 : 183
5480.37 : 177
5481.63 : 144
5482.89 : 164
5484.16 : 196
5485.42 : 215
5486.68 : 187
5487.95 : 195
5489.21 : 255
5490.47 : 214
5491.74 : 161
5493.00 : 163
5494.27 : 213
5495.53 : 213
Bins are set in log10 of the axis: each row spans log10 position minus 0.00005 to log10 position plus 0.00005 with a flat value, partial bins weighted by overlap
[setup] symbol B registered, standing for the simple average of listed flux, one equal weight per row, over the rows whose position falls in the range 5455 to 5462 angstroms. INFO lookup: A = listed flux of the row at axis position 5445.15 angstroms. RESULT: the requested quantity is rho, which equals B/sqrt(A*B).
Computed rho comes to 1.02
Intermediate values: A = 190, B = 196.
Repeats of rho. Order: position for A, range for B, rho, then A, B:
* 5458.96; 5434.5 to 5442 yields 0.98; 220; 212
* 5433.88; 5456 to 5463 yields 1.06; 171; 191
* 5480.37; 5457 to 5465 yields 1.05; 177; 194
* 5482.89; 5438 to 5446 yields 1.12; 164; 206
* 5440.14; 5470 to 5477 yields 0.90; 209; 168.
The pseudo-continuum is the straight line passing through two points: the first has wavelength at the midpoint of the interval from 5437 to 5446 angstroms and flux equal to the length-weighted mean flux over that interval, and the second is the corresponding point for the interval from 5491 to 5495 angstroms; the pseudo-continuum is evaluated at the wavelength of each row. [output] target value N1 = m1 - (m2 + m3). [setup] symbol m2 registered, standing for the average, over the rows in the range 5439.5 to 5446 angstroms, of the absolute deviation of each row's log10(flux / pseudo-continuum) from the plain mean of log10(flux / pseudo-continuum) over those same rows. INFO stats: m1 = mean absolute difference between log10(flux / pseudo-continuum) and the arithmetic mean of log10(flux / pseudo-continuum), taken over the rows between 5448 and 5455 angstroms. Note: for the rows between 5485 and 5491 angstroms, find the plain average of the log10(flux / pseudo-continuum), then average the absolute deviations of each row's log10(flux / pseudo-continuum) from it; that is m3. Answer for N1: -0.031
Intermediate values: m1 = 0.017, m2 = 0.011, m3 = 0.037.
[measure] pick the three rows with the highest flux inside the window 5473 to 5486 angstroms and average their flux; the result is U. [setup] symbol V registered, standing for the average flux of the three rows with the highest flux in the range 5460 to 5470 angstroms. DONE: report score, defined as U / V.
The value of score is 0.91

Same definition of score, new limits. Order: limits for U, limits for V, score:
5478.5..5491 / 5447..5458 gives 1.16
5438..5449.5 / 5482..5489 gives 1.06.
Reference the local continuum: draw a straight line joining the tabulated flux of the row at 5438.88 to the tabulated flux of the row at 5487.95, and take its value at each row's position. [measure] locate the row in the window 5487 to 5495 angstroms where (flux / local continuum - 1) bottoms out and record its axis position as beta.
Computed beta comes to 5491.74 angstroms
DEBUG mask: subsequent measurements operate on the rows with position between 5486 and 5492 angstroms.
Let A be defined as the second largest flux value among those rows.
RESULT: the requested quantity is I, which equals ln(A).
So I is 5.37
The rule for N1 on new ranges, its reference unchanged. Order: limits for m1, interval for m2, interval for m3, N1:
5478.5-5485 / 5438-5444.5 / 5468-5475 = -0.008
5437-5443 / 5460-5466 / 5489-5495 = -0.133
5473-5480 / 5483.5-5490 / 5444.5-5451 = -0.047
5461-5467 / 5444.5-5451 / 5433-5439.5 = -0.016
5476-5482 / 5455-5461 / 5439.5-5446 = -0.008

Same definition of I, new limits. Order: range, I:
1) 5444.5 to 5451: 5.21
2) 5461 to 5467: 5.36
